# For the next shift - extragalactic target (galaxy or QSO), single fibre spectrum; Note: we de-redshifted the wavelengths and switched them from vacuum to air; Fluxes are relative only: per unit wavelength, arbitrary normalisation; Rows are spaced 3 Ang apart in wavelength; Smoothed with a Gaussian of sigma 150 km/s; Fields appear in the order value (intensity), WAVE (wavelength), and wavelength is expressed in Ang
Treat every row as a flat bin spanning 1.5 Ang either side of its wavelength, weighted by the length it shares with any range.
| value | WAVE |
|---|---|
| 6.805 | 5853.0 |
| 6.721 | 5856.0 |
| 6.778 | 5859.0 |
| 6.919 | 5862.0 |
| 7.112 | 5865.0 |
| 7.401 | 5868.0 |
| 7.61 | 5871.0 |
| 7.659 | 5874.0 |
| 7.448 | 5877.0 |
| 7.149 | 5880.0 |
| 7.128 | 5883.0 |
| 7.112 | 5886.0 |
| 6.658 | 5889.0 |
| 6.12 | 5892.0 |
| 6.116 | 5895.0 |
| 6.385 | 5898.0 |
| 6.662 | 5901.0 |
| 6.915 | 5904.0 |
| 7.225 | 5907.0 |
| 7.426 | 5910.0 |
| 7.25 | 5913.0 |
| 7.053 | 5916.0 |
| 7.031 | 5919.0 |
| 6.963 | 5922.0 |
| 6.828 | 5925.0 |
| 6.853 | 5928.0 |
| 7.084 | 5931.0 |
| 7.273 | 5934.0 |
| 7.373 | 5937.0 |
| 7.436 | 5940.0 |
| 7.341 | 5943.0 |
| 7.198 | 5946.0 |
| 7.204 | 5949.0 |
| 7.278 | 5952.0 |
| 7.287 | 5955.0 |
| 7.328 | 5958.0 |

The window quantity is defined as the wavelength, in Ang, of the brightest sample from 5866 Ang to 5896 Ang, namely 5874.0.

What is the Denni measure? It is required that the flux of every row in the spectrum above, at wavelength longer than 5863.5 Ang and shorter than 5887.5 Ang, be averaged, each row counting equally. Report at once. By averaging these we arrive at 7.33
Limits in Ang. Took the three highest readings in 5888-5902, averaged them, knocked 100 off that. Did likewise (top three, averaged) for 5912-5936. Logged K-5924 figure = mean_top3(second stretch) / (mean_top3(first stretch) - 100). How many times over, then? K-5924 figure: -0.0771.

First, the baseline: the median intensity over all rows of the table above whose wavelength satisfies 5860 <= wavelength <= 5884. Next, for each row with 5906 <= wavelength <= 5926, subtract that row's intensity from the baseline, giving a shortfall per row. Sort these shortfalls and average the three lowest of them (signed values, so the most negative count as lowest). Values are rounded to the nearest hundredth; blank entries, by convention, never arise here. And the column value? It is -0.03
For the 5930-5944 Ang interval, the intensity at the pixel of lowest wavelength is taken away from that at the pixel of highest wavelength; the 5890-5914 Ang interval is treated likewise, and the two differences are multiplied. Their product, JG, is 0.29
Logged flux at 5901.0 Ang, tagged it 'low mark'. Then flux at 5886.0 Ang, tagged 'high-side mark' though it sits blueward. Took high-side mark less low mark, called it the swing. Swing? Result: 0.45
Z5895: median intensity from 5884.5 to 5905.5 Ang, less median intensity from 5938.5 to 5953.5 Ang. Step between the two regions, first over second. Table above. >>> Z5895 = -0.62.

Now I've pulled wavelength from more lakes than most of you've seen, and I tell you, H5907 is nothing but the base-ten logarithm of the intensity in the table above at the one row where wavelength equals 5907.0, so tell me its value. 0.859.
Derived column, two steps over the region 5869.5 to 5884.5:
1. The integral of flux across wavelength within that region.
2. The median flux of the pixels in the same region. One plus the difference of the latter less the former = -103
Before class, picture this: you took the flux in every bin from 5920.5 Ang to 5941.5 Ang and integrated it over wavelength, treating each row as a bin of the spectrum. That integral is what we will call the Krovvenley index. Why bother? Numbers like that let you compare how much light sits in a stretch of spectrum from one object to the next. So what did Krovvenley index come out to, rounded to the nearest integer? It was 149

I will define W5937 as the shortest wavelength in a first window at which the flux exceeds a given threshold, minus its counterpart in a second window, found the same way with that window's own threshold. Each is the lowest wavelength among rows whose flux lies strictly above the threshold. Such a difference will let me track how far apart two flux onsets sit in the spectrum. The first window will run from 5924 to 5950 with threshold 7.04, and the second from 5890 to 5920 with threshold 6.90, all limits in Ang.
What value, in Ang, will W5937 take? 27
